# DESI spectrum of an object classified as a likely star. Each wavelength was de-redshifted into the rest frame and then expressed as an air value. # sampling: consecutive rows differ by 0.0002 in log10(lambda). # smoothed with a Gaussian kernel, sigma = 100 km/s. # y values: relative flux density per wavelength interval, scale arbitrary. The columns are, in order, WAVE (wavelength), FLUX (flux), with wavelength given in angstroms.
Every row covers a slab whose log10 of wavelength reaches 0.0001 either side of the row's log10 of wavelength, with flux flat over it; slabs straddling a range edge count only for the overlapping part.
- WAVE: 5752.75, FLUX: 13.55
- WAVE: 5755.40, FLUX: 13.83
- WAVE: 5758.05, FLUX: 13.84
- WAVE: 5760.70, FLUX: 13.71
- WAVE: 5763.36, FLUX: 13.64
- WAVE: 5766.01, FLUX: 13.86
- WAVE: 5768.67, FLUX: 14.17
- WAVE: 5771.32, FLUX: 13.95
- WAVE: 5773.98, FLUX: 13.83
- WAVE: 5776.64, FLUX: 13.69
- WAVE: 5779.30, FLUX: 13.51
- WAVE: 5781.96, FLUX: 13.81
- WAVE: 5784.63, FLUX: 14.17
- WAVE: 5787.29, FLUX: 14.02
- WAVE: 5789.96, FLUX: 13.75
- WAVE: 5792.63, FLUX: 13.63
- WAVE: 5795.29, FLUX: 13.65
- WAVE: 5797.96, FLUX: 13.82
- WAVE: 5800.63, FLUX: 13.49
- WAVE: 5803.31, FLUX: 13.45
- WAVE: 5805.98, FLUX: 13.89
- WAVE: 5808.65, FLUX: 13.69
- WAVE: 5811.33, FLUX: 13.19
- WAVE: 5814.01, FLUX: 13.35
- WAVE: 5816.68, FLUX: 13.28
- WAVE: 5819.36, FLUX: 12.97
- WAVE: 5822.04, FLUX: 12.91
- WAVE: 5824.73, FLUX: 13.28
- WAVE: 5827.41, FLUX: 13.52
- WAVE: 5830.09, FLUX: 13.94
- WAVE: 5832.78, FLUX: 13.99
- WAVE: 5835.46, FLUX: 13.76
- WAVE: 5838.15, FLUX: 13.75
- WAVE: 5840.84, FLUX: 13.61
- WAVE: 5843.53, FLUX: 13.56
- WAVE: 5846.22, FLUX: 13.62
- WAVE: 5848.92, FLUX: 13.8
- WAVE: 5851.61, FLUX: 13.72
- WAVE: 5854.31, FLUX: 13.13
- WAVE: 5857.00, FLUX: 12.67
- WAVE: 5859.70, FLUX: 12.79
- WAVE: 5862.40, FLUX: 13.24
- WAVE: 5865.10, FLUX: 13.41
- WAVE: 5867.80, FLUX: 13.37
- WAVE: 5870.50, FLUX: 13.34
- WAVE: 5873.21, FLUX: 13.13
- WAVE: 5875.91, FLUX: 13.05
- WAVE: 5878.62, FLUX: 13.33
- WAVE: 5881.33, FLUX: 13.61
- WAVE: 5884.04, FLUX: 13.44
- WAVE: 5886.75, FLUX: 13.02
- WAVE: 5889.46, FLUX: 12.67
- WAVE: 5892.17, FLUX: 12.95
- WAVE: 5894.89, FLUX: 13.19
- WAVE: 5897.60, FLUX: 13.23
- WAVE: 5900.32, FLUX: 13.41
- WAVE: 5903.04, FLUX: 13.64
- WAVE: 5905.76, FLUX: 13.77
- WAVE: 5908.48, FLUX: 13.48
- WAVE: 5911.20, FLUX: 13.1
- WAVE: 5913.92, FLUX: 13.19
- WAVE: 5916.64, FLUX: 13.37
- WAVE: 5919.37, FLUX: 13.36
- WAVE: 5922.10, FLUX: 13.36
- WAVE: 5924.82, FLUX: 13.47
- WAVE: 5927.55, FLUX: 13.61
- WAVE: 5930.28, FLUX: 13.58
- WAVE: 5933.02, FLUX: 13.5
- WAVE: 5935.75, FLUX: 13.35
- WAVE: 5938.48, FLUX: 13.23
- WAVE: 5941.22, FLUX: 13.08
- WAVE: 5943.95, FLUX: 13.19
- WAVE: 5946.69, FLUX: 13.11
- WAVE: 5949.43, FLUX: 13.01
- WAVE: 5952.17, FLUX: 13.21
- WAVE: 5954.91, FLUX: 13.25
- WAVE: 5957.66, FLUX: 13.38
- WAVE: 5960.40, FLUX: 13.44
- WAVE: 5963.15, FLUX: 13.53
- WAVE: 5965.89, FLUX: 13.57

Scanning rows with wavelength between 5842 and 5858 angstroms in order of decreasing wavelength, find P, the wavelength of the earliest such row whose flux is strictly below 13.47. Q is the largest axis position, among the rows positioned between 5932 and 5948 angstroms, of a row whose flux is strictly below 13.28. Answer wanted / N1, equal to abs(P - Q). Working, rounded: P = 5857.00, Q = 5946.69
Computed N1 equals 89.7 angstroms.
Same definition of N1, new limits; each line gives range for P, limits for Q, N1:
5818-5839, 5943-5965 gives 130.2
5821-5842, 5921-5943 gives 116.5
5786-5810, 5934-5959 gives 151.6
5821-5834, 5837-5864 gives 37.7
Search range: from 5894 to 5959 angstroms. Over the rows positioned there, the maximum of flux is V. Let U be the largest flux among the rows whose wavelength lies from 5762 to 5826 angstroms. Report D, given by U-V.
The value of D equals 0.40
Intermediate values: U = 14.17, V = 13.77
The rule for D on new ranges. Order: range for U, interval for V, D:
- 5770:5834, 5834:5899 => 0.37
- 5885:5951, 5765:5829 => -0.40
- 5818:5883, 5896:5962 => 0.22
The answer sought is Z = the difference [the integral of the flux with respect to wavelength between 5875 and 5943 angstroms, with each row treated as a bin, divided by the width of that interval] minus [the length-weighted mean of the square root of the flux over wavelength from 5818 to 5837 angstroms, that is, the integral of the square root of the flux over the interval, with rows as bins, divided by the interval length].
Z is 9.6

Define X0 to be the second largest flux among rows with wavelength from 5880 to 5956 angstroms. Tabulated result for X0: 13.64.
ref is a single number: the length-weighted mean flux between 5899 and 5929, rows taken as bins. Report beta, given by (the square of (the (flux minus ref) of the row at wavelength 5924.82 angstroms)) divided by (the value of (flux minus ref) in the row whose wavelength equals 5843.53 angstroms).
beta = 0.010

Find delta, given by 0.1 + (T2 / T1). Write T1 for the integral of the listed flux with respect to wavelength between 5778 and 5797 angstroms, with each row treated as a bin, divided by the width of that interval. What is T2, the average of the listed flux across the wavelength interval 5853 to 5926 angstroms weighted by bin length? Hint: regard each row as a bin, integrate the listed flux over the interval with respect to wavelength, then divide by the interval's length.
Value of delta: 1.06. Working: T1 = 13.8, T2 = 13.25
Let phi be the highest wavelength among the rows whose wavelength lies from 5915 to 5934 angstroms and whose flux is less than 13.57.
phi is 5933.02 angstroms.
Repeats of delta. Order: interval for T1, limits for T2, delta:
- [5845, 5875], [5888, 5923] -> 1.10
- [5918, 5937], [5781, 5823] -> 1.11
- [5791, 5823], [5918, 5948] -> 1.09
